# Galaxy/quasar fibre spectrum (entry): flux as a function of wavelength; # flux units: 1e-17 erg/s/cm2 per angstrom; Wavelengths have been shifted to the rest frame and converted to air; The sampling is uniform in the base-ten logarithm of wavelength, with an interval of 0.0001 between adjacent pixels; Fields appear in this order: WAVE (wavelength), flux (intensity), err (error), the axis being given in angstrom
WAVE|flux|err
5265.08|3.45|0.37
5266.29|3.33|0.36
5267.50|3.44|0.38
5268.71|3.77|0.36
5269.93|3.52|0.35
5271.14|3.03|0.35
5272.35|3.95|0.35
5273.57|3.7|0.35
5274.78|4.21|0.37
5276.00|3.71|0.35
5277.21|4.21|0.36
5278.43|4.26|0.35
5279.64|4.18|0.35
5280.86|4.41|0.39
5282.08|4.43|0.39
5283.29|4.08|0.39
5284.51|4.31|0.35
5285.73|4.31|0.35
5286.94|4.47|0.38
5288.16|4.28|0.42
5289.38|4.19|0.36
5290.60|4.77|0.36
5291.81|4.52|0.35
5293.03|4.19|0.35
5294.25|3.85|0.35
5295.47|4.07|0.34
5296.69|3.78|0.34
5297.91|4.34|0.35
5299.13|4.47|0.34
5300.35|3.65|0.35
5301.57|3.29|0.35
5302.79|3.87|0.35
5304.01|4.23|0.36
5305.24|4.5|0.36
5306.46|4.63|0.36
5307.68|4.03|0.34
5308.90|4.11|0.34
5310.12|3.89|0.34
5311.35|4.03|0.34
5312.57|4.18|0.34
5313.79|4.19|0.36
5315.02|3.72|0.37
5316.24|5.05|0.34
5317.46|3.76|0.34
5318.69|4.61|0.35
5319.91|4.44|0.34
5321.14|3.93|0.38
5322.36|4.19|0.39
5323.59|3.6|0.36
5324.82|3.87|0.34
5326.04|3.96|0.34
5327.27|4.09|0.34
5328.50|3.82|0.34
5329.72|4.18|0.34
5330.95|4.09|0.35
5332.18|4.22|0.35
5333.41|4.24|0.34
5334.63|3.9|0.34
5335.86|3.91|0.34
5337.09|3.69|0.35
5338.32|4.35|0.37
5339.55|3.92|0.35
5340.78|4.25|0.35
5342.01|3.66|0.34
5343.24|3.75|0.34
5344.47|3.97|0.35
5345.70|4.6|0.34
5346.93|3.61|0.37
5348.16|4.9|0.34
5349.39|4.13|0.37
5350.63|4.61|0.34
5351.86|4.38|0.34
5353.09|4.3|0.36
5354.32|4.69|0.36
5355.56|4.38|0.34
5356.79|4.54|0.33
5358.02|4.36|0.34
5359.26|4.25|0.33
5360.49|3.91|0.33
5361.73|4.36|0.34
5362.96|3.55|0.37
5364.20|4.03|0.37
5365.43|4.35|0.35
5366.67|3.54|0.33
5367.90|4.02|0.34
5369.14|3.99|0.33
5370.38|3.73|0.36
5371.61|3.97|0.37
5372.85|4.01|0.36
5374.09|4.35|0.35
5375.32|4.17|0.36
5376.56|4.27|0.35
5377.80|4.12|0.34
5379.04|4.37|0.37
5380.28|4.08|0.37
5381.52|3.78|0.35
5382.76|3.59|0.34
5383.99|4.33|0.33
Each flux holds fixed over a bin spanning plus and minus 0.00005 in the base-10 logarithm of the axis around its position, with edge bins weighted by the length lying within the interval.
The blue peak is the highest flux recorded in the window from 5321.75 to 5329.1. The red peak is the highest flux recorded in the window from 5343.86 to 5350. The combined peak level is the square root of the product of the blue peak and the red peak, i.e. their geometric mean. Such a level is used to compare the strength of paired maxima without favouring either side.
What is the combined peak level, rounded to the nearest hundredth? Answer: 4.53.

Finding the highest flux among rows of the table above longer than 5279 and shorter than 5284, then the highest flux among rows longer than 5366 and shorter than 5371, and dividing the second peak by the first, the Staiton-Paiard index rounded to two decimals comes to 0.91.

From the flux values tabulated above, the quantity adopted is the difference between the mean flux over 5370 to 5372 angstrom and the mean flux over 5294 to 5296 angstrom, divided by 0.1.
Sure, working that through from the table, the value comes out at -1.1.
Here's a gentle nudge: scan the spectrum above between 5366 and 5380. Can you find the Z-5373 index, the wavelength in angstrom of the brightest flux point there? 5379.04 angstrom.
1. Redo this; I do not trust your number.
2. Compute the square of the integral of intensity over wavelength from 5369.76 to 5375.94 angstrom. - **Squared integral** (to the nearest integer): 626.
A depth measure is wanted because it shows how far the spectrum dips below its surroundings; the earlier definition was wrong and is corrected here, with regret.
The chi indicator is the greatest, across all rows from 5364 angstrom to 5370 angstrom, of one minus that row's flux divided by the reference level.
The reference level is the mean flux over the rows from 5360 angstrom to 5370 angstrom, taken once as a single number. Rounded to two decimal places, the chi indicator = 0.11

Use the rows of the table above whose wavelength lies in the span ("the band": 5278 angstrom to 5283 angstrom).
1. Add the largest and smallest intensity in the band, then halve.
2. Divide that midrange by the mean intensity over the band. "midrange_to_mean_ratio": 1.00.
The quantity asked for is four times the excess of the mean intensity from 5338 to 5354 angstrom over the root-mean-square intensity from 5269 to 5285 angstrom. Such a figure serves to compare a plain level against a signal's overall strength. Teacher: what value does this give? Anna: 0.7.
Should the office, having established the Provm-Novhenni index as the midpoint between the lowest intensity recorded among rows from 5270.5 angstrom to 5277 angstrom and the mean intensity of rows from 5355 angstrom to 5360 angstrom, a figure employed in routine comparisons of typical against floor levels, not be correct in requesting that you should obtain 3.7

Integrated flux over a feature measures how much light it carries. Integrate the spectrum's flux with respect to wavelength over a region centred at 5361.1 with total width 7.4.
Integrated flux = 30.2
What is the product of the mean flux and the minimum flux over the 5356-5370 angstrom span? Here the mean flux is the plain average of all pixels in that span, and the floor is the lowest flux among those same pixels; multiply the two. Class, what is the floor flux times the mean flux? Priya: 14.4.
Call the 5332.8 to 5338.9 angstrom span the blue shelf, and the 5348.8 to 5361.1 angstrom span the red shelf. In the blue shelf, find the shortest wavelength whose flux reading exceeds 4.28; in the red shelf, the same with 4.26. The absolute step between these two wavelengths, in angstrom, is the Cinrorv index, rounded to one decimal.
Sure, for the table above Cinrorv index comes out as 12.3 angstrom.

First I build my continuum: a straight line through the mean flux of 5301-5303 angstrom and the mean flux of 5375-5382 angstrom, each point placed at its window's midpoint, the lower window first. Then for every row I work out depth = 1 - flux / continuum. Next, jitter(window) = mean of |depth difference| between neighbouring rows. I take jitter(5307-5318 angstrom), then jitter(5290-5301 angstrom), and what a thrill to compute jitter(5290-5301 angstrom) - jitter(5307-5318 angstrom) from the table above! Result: -0.020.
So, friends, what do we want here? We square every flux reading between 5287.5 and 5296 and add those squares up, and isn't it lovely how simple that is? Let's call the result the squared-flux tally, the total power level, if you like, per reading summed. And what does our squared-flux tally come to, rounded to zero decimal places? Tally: 128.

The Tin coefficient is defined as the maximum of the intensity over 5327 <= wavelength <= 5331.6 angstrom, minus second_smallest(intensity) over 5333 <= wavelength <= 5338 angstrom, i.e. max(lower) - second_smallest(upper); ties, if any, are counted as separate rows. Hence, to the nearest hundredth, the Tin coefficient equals 0.28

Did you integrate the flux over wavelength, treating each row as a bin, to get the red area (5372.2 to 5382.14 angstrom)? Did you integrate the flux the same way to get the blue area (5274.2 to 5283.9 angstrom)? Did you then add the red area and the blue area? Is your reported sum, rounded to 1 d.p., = 81.8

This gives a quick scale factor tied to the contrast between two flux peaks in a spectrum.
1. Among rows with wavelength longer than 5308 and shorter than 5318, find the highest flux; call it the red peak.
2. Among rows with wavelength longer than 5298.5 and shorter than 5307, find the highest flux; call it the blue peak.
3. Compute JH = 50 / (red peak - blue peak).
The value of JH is 119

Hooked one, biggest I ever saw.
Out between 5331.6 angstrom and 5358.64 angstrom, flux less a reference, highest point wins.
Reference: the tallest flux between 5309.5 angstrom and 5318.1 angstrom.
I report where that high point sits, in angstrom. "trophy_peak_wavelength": 5348.16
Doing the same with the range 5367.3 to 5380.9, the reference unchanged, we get 5379.04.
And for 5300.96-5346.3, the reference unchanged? 5316.24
